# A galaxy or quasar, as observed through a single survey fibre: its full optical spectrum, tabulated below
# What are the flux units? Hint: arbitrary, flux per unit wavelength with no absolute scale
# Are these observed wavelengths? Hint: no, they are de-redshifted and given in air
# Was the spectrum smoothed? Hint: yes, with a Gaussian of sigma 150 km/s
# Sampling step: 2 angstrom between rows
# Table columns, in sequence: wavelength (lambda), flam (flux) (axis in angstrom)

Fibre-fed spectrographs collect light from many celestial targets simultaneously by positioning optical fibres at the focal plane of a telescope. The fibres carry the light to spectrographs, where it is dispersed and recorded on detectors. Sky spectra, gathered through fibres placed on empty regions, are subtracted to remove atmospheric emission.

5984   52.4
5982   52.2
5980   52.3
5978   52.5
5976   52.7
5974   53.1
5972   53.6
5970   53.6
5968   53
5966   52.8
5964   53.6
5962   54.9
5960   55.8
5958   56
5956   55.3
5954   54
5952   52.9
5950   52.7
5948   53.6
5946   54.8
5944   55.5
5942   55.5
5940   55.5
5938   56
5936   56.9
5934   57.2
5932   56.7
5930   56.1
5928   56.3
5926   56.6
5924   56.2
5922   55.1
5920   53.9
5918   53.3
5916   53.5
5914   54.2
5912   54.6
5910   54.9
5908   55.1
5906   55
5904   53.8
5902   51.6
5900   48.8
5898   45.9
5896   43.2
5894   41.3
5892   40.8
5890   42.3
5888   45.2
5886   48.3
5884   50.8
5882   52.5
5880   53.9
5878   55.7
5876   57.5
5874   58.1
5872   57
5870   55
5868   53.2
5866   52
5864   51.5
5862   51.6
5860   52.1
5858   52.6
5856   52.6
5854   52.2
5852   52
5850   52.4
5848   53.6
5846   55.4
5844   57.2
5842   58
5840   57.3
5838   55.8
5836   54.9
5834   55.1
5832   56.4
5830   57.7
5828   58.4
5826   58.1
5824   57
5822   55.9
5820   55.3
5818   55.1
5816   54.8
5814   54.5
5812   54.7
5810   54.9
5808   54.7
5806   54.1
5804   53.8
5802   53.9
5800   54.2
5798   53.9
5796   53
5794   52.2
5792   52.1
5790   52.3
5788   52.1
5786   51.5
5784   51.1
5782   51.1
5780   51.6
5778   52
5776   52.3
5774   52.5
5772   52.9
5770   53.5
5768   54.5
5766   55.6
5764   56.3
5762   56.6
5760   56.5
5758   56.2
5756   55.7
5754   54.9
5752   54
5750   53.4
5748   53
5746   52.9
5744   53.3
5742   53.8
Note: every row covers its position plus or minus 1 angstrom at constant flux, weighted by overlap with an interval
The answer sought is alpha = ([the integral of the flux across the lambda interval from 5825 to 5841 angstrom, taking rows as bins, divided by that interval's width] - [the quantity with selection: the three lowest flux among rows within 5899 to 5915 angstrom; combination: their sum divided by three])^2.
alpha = 28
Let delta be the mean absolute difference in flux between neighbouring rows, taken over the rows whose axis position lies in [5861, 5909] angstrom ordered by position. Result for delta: 1.7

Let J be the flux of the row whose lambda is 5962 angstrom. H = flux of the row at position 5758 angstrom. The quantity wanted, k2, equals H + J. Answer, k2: 111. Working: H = 56.2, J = 54.9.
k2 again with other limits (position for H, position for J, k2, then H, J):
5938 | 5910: 111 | 56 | 54.9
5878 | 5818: 111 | 55.7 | 55.1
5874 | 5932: 115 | 58.1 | 56.7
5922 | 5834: 110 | 55.1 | 55.1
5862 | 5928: 108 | 51.6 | 56.3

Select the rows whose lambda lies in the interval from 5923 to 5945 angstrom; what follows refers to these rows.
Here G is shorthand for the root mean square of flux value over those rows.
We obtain 56.2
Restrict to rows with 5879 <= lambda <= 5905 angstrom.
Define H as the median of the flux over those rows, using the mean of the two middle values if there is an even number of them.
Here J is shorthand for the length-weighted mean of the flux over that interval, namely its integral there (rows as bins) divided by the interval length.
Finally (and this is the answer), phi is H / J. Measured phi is 1.02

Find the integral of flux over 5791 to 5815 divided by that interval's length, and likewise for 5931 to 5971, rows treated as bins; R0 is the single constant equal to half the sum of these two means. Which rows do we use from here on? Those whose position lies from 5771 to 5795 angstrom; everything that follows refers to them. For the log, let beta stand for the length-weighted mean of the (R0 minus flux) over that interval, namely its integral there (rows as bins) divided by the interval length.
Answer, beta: 2.3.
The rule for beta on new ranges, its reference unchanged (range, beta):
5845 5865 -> 1.7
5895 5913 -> 2.9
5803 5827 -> -0.9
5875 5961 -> 1.4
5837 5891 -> 1.1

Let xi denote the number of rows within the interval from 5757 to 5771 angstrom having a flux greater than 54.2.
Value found 6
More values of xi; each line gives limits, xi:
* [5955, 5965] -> 4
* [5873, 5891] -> 3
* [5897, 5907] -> 1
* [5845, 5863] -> 1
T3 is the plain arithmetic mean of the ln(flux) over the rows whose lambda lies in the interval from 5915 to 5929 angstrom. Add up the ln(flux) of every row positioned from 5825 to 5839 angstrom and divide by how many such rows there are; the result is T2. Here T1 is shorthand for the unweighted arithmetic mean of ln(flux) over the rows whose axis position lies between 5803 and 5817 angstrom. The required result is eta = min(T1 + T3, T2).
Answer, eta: 4.04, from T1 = 4.00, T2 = 4.04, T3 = 4.007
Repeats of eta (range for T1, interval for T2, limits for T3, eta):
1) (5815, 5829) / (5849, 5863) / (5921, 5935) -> 3.96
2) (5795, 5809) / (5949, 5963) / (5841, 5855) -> 4.00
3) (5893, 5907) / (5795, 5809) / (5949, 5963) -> 3.99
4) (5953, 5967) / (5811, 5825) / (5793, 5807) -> 4.01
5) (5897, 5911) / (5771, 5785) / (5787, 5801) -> 3.95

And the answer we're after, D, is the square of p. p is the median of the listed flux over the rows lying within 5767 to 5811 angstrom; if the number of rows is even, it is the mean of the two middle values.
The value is 2777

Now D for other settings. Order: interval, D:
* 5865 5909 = 2730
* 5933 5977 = 2959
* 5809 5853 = 3064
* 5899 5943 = 3036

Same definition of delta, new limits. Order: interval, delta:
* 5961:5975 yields 0.6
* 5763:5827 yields 0.5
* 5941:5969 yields 0.7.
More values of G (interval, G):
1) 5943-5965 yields 54.5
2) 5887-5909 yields 47.8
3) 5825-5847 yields 56.8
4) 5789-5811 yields 53.6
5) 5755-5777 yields 54.8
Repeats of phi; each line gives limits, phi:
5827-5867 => 1.00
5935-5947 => 1.00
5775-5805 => 0.99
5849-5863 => 1.00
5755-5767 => 1.00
